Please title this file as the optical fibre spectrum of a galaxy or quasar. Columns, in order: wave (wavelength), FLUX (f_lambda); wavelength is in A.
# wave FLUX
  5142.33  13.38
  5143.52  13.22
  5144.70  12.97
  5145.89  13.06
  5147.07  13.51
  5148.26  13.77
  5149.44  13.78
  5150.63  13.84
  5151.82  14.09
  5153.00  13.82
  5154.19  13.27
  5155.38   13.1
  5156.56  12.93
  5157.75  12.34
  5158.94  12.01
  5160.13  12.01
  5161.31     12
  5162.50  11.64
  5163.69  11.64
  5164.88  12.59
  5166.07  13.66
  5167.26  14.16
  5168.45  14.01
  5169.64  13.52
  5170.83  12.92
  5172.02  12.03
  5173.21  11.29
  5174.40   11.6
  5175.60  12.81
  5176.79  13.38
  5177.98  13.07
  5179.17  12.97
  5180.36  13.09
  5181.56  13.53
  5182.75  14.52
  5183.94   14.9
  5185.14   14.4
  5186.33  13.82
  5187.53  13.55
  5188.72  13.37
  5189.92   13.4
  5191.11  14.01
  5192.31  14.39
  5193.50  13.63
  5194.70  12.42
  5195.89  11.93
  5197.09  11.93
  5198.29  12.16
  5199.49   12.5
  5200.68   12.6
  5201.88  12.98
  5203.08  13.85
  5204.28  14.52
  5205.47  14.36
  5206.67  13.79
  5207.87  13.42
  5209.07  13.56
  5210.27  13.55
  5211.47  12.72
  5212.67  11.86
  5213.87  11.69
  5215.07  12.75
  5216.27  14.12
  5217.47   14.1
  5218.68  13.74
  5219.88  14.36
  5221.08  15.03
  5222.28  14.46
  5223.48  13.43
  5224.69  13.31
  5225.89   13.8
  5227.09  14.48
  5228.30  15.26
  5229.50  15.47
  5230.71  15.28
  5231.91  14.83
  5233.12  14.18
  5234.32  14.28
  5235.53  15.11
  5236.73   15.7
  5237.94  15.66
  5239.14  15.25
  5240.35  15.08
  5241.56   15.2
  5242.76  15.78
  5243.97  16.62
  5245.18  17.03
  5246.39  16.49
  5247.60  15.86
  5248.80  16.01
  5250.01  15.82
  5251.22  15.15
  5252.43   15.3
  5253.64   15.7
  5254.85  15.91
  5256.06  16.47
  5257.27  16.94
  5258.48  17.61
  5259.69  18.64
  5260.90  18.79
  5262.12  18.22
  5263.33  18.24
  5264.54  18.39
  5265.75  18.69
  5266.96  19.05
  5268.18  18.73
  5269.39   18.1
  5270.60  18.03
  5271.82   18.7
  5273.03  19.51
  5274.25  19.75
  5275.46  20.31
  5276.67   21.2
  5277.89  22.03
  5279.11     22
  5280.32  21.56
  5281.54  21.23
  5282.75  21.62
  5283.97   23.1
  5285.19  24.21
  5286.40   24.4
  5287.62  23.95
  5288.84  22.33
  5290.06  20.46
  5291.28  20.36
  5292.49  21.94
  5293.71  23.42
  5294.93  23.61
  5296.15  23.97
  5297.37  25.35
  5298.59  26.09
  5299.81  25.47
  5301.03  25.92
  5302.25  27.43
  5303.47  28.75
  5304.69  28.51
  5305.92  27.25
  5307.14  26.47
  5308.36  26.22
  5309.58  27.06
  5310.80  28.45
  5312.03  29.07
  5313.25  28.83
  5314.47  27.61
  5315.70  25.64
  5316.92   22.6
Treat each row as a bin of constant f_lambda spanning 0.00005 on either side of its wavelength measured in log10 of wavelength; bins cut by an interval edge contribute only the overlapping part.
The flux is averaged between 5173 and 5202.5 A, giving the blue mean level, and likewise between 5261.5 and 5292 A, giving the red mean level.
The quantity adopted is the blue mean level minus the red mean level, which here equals -7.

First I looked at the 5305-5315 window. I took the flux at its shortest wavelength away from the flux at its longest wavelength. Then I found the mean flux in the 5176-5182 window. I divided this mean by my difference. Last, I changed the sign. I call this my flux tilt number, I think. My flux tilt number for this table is -37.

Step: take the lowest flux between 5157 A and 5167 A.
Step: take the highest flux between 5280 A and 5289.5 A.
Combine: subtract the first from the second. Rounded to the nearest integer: 13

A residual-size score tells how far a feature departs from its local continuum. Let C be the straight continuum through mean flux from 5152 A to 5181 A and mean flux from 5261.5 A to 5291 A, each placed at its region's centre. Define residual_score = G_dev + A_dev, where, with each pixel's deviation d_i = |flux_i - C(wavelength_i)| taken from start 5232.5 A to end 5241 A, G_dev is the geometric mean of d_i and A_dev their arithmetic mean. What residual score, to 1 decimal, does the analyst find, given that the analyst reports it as 5.4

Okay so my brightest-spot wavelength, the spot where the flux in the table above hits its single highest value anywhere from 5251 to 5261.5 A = 5260.90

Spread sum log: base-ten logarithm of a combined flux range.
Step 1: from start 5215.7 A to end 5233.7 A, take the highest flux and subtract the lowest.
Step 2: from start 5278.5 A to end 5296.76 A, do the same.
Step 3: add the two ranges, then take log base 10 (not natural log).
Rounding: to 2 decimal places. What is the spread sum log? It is 0.79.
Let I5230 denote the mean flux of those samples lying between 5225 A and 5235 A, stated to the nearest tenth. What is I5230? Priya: 14.7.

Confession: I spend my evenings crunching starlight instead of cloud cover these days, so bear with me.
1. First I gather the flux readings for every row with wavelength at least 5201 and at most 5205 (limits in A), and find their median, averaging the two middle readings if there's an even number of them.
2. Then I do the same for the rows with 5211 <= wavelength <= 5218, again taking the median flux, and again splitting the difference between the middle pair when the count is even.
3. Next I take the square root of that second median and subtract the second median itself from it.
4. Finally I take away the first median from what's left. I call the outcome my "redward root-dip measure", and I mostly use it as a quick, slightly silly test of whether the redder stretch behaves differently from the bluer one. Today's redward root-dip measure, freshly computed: -23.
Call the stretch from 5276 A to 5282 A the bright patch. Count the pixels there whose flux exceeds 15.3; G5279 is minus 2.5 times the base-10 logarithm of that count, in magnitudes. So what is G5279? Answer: -1.7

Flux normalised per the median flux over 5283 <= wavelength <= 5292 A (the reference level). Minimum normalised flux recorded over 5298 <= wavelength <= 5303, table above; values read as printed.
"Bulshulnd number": 1.10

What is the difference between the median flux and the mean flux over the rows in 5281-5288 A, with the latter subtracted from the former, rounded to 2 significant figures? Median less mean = 0.44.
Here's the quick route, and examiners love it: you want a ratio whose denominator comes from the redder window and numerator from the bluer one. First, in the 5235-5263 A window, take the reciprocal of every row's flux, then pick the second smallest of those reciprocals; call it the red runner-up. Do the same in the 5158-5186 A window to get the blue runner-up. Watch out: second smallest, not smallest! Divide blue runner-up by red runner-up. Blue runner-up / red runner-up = 1.28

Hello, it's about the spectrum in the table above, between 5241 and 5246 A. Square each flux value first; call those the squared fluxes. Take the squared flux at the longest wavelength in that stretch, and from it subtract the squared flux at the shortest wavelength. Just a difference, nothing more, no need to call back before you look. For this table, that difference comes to 59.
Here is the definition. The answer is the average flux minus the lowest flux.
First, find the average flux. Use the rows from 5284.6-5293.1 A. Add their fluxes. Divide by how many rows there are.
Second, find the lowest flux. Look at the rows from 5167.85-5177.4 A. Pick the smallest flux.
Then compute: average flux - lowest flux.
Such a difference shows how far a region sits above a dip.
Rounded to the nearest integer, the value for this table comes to 11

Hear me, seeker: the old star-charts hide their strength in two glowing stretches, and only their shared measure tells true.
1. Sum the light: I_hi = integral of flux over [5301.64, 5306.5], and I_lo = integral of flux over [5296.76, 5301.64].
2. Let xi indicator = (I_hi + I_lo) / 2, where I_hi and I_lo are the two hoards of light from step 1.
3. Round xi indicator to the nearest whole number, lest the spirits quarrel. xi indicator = 131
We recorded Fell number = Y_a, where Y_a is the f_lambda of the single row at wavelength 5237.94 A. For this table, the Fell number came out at 15.66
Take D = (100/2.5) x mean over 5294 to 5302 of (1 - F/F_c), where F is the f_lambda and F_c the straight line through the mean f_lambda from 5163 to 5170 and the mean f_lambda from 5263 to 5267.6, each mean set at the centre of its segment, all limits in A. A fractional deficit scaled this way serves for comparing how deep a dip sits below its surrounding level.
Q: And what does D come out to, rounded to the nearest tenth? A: -9.2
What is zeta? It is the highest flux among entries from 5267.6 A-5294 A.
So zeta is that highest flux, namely 24.4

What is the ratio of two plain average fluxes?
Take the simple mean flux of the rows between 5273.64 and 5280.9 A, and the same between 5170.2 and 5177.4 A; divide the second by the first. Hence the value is 0.58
